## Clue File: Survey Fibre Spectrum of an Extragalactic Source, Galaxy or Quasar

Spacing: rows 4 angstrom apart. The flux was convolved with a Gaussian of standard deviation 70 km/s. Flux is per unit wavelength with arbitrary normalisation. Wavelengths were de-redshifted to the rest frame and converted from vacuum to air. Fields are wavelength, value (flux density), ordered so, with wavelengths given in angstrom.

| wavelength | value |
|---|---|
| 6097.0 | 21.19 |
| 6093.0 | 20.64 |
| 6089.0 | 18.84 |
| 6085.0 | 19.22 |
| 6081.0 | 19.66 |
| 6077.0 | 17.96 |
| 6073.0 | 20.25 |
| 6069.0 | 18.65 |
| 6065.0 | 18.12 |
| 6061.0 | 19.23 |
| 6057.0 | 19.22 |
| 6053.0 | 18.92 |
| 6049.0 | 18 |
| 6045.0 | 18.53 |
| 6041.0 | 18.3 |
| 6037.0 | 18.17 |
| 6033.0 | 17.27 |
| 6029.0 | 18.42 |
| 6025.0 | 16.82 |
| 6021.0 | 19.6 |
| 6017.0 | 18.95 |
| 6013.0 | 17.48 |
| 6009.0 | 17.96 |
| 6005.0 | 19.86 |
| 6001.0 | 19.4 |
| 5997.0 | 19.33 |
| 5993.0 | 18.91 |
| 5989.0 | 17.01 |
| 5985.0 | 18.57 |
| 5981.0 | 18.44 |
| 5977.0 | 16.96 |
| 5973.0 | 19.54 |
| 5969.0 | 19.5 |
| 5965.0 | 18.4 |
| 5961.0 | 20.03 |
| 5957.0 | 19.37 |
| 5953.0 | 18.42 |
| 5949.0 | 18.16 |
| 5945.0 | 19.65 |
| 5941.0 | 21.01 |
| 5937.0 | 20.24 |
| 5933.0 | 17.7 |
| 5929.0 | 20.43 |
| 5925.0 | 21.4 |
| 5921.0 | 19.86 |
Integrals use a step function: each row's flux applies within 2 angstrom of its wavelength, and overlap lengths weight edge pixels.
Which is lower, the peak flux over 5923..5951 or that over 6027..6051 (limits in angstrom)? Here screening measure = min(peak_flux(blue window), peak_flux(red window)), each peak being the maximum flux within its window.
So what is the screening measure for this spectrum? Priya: 18.5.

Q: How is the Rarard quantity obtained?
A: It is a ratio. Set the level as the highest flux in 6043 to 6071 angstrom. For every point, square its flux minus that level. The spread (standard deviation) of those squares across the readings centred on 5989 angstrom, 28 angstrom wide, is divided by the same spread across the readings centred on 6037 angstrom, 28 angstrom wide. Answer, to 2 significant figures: 1.2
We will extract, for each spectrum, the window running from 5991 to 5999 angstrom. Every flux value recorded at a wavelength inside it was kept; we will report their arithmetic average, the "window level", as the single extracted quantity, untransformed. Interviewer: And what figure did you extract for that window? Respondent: 19.1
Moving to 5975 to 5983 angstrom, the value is 17.7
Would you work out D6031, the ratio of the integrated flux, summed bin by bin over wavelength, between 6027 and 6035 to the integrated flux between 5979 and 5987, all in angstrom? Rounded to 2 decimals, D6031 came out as 0.96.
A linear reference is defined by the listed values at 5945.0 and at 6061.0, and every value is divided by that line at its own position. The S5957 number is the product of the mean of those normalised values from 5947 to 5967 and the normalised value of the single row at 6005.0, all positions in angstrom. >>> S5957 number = 0.98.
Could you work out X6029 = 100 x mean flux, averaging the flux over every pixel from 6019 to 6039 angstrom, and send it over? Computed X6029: 1806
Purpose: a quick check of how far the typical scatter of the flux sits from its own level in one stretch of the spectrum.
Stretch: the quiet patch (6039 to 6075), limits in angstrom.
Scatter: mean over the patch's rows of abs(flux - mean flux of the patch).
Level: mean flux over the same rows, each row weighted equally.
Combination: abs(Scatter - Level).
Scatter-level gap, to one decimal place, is 18.3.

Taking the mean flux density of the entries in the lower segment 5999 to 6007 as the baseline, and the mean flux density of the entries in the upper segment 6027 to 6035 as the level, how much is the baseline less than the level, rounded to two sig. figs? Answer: -1.8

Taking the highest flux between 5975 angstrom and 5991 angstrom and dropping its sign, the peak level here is 18.6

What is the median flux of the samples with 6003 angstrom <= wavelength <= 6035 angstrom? 18.2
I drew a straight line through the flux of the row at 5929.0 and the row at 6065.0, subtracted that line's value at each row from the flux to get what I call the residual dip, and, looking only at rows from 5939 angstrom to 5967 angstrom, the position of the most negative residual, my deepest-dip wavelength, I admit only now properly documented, 5949.0 angstrom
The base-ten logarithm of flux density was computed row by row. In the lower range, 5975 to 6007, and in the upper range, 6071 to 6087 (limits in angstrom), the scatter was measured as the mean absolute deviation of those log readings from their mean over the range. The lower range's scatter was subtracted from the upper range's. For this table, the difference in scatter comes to -0.0040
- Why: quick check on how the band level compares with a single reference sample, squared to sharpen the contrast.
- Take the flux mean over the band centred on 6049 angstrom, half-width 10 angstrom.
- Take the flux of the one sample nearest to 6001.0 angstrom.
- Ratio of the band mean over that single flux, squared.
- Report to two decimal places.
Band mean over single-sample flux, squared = 0.92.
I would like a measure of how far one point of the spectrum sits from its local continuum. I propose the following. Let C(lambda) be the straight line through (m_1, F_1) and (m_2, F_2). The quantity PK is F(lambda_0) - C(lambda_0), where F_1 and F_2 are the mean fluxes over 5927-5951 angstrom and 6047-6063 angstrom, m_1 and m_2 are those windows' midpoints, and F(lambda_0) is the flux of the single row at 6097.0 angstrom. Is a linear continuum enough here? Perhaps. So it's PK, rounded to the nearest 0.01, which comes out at 2.60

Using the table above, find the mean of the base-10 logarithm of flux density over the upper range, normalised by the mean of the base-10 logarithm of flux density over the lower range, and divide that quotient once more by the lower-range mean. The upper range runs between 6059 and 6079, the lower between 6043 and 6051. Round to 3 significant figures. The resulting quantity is 0.801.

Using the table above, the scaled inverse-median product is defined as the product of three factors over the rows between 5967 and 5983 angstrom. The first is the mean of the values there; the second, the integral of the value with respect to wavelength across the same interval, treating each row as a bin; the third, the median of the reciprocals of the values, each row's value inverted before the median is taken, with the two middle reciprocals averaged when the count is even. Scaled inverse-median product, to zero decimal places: 292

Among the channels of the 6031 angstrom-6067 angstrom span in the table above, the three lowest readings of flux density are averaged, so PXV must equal 17.80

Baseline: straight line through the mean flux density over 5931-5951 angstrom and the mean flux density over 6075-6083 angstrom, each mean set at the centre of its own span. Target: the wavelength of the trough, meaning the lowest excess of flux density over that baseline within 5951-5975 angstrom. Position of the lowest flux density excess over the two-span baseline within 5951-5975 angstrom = 5953.0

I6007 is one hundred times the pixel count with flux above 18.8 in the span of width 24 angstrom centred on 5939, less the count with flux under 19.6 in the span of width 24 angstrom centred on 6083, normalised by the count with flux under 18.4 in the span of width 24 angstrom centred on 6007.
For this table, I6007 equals 50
